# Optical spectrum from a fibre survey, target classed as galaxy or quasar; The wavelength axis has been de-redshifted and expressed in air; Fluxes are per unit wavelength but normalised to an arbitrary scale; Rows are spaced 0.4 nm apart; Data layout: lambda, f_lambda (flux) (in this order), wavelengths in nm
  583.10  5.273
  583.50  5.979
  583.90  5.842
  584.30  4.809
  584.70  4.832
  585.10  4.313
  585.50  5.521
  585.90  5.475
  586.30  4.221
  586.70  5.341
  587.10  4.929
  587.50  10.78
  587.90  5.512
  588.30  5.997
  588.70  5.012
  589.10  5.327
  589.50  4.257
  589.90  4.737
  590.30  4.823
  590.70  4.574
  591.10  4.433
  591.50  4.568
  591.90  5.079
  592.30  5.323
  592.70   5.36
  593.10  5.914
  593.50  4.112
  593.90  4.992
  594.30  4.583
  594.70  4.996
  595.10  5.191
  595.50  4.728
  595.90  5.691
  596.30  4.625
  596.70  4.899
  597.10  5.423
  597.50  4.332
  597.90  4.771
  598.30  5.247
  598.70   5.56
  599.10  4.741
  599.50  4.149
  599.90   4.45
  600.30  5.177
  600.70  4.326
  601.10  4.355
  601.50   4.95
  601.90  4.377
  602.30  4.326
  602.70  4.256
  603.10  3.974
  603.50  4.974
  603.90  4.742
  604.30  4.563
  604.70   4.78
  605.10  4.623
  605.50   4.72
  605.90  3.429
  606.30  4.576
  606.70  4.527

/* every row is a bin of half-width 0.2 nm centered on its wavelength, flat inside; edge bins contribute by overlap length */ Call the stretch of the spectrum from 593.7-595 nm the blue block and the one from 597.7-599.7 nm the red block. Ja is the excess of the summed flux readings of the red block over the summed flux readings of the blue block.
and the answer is 10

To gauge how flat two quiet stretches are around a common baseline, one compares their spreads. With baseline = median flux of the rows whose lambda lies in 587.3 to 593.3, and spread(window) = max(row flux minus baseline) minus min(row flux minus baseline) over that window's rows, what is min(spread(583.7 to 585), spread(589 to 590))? 1.03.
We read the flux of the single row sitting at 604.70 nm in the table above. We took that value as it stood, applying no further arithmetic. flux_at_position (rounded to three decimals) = 4.780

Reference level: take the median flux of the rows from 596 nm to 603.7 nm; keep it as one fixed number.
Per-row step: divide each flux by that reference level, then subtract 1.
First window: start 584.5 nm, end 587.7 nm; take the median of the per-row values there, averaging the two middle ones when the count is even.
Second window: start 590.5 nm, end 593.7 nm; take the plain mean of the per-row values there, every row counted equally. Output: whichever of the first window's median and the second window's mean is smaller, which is 0.06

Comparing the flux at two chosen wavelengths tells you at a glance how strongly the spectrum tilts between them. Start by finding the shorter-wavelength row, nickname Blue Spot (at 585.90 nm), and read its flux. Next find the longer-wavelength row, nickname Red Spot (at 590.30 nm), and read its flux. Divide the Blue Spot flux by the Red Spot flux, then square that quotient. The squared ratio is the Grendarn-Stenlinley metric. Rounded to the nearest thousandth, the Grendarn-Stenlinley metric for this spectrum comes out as 1.289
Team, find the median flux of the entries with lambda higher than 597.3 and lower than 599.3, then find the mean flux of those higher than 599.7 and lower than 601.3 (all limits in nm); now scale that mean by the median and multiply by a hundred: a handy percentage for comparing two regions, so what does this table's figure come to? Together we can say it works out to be 96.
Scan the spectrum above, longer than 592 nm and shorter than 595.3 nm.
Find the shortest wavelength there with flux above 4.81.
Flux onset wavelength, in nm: 592.30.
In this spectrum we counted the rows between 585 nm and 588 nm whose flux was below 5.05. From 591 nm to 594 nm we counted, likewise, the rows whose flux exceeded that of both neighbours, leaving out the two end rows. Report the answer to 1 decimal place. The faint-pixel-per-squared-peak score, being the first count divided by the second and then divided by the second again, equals 3.0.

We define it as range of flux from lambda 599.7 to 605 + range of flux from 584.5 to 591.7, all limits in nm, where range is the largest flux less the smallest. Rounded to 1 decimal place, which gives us 7.8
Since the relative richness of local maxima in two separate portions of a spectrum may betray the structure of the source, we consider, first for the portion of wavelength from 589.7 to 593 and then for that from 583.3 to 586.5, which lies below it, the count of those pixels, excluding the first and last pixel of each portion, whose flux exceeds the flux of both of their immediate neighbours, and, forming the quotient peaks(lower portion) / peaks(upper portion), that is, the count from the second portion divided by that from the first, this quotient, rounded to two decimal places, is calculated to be 2.00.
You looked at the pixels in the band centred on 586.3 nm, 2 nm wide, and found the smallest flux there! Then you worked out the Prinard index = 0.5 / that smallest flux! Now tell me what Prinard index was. 0.118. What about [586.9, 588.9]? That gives 0.101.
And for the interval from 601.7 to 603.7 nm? 0.126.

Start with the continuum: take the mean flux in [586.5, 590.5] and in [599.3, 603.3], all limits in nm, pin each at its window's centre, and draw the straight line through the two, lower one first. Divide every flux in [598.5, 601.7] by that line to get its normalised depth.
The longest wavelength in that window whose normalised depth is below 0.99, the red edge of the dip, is 601.10 nm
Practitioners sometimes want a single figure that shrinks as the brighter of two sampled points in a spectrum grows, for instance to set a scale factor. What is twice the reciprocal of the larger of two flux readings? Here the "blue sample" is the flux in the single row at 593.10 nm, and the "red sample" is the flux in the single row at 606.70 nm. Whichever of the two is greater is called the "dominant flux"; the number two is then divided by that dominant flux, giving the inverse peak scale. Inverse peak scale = 0.338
